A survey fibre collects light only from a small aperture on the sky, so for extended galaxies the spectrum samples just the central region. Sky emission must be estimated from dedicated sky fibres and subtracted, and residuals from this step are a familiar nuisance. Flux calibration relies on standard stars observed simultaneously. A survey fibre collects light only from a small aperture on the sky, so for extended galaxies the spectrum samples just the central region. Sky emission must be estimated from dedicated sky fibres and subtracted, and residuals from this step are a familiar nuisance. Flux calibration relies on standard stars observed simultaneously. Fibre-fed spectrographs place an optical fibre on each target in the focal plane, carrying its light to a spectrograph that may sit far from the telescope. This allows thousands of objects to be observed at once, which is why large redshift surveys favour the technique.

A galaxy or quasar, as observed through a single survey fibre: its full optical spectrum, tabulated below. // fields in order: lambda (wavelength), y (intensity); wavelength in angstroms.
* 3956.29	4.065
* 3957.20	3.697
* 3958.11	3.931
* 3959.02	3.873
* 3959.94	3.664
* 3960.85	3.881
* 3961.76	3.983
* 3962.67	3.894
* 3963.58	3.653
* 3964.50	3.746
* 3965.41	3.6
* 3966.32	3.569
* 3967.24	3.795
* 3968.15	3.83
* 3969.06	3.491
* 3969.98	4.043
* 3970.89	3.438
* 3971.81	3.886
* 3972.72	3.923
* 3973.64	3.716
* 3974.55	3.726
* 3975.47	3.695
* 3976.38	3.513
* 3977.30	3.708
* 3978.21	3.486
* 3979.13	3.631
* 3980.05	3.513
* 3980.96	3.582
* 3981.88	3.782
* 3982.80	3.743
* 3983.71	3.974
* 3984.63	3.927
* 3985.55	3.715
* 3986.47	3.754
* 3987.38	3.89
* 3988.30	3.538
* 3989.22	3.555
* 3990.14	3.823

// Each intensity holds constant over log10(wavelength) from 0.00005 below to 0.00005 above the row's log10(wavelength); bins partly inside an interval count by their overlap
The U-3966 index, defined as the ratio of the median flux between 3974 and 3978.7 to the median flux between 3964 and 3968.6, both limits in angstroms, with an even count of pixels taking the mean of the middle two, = 0.99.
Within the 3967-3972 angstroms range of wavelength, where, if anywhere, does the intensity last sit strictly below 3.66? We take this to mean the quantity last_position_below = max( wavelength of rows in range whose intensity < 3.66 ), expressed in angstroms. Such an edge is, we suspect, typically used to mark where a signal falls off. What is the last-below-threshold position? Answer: 3970.89 angstroms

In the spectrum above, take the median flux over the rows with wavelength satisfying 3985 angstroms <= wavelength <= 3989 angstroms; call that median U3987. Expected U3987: 3.73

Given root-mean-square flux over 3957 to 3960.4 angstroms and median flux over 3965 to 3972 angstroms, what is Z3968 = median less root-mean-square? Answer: -0.10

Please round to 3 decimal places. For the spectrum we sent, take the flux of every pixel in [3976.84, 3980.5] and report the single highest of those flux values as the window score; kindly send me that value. 3.708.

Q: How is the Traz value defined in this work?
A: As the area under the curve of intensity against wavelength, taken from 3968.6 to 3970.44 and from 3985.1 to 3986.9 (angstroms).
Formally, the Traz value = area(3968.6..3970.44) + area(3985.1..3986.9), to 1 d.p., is 13.7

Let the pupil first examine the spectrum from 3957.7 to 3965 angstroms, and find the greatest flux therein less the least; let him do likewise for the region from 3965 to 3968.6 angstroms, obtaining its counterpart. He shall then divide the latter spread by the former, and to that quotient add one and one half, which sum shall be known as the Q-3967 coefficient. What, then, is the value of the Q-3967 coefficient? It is 2.29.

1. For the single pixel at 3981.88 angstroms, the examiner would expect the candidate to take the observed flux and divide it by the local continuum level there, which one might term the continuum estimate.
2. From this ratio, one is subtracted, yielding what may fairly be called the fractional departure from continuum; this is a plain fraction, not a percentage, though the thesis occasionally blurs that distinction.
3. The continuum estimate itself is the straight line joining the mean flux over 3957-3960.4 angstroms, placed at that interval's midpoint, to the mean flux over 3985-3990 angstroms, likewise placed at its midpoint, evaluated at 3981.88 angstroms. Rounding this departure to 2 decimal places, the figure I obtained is 0.02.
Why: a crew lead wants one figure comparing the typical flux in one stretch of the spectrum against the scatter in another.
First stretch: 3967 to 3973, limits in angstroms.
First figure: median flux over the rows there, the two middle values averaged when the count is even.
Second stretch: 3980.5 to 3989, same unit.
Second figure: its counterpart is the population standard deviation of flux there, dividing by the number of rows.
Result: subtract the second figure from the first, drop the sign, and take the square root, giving 1.92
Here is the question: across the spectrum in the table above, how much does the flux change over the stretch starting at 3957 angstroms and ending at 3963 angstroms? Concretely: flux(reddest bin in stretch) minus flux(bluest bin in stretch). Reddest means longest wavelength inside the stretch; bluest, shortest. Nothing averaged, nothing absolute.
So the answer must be 0.20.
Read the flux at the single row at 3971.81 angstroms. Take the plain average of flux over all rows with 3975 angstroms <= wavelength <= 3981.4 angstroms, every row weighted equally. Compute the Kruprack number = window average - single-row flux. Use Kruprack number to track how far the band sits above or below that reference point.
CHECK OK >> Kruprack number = -0.3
